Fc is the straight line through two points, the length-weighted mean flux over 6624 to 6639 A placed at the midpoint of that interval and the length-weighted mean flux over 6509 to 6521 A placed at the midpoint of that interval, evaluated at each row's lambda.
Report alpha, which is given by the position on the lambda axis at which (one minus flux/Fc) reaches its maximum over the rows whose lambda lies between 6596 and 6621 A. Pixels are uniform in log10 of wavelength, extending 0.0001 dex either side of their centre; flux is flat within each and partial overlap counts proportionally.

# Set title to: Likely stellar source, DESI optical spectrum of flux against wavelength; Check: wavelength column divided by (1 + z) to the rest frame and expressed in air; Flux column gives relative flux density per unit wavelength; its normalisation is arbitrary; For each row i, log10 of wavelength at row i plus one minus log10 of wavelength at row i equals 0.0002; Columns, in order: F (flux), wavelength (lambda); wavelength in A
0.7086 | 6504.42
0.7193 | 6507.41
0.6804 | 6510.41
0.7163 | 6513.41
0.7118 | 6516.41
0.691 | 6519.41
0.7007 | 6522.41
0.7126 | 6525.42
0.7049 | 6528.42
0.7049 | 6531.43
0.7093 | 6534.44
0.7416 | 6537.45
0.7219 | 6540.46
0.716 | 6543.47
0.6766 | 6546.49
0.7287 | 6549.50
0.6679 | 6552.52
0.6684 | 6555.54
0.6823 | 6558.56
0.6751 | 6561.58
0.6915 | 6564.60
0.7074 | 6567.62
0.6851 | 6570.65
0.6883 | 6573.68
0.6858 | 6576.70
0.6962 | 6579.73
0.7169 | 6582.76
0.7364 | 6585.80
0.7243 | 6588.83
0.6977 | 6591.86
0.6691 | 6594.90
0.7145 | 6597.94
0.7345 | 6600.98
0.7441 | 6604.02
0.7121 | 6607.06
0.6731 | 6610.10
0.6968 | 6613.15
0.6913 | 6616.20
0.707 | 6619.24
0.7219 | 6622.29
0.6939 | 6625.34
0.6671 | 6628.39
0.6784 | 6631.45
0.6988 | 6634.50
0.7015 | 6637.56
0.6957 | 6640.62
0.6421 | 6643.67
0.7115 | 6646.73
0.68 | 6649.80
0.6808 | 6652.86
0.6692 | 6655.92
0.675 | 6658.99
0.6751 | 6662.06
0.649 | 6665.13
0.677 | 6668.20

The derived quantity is 6610.10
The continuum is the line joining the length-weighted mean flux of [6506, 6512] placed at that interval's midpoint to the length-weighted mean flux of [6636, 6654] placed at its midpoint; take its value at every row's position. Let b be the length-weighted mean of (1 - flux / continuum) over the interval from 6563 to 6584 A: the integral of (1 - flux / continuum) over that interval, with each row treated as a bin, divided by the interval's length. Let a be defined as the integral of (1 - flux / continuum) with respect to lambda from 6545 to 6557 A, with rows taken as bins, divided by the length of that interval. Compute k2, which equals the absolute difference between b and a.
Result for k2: 0.0178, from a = 0.01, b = -0.004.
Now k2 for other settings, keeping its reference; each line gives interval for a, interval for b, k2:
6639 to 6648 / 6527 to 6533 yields 0.0154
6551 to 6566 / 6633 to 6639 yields 0.0452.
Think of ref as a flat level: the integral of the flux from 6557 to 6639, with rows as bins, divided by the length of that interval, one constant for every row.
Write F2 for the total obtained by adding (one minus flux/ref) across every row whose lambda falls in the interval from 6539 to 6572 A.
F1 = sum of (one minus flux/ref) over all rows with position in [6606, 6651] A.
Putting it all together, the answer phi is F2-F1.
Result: -0.07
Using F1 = 0.18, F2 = 0.11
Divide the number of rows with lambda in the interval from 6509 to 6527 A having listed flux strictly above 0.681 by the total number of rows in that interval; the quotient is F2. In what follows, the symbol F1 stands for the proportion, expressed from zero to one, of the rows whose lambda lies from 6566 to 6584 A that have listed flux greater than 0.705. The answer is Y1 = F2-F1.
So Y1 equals 0.5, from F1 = 0.33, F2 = 0.8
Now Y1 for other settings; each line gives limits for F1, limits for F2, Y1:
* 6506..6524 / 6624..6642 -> 0.2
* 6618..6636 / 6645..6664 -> -0.2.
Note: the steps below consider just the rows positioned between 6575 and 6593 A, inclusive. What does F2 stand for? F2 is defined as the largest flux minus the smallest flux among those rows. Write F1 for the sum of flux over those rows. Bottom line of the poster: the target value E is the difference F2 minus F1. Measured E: -4.21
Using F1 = 4.26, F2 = 0.051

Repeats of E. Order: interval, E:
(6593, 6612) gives -4.17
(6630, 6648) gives -4.06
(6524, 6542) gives -4.26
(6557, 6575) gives -4.10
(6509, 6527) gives -4.18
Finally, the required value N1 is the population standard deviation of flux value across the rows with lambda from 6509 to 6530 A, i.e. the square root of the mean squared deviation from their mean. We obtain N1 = 0.012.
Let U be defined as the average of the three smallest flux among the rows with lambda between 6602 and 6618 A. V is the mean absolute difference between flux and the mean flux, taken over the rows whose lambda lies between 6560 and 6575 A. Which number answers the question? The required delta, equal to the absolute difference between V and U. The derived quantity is 0.679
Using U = 0.687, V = 0.008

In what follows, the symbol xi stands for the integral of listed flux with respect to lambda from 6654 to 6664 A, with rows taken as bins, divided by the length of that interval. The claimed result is 0.672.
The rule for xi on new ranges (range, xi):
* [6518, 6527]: 0.702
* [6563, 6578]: 0.692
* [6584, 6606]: 0.717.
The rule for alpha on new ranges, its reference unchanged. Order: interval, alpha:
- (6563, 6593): 6570.65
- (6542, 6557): 6552.52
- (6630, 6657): 6643.67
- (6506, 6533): 6510.41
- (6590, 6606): 6594.90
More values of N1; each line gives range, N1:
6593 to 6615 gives 0.026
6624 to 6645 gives 0.020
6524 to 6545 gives 0.012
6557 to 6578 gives 0.009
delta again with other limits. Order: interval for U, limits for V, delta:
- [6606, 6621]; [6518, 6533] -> 0.681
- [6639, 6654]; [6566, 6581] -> 0.660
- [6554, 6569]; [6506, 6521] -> 0.661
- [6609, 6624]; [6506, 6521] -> 0.673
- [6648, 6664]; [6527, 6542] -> 0.661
